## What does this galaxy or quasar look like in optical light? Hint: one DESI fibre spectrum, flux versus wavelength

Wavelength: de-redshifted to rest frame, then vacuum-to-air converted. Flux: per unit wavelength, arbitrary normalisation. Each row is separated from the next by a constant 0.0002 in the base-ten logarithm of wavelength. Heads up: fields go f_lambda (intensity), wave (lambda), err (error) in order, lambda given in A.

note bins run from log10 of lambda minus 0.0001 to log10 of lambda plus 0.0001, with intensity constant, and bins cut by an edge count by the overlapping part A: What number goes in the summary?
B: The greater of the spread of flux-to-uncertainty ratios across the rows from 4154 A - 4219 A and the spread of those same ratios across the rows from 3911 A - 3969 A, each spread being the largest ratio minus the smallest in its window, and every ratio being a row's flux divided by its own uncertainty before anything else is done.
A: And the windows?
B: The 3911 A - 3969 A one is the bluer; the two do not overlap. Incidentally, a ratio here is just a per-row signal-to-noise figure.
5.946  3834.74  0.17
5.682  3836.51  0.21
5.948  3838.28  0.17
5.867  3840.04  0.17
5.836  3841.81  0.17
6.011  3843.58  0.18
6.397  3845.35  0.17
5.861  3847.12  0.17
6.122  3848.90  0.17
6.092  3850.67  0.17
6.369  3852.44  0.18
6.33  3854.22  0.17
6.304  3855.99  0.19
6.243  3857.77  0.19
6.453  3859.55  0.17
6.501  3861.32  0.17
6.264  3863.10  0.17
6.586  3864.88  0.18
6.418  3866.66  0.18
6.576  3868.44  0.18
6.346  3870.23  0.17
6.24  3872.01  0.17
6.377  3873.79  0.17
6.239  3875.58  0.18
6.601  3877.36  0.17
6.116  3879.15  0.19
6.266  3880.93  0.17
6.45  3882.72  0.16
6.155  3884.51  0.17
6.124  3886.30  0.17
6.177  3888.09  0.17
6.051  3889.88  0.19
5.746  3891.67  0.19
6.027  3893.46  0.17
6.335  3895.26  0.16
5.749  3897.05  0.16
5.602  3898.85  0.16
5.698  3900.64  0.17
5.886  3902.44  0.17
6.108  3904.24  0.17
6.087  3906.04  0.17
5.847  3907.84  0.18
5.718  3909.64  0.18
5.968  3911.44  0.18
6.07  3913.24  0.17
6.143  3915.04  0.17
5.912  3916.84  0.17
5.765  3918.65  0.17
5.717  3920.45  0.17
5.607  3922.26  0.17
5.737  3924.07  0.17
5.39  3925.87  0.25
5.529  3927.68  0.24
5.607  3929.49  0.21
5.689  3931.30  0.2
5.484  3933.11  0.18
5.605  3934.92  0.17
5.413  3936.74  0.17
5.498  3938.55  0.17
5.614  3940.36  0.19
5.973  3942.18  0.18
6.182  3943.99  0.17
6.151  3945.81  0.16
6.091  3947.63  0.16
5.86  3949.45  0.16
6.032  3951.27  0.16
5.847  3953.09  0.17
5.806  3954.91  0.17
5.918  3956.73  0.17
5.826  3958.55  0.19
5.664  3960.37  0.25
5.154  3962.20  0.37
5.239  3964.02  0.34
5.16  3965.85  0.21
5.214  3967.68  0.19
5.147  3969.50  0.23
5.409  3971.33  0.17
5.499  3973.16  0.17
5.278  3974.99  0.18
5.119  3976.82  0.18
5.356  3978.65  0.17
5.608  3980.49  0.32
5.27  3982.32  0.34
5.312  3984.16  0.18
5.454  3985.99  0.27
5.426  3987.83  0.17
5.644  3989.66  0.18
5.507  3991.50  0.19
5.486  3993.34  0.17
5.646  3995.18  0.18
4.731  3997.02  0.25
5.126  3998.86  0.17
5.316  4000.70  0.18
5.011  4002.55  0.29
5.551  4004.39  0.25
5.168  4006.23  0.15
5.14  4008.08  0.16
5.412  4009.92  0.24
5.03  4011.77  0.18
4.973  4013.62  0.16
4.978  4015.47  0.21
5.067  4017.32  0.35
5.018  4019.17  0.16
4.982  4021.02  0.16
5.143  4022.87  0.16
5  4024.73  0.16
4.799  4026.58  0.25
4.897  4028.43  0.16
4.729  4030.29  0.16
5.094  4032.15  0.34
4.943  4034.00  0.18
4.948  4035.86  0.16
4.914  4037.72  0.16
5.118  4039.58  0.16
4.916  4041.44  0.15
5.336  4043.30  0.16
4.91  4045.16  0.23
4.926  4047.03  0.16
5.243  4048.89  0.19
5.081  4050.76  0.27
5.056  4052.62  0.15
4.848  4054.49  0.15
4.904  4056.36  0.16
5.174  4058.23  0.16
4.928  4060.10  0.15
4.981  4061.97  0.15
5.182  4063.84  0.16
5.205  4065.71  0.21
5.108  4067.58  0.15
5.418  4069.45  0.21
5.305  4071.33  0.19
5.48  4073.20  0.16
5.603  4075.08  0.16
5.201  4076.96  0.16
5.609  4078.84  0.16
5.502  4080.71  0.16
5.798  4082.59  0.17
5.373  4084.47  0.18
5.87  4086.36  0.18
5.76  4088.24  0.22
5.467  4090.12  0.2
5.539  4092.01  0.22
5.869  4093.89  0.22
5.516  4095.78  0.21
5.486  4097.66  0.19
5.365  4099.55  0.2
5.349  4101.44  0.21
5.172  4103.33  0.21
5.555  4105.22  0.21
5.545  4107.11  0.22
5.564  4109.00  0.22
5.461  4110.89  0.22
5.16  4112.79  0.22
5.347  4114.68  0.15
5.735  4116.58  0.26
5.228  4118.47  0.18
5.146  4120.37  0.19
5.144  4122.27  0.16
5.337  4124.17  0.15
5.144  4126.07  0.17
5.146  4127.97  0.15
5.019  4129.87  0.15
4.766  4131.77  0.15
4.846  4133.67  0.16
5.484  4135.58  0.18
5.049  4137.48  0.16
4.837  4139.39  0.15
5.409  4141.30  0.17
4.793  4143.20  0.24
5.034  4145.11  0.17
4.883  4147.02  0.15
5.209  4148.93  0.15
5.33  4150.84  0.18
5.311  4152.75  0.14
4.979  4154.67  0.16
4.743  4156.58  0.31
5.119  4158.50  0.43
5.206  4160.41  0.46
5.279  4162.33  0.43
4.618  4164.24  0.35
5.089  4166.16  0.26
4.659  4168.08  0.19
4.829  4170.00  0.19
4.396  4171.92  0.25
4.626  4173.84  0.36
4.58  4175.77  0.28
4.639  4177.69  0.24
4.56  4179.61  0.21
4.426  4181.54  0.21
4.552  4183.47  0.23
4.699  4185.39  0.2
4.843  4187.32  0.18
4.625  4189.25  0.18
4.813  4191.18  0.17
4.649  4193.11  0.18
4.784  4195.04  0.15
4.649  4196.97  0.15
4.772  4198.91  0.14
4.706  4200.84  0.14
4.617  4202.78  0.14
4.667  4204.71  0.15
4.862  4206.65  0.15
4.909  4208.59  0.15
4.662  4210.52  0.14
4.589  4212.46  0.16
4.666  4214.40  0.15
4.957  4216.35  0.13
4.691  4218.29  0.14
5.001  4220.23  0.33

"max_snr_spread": 27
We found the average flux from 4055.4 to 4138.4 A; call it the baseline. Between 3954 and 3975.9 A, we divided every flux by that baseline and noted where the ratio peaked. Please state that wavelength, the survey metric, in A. 3956.73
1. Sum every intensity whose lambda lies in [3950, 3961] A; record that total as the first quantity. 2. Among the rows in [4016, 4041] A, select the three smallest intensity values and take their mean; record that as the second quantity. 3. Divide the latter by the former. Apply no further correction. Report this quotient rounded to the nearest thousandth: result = 0.137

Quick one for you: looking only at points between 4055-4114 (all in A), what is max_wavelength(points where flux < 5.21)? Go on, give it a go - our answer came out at 4112.79 A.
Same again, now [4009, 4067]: 4065.71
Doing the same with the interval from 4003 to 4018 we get 4017.32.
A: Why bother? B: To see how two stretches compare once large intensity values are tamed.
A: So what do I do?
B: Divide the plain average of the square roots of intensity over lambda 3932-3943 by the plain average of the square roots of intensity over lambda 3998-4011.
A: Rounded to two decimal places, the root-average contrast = 1.03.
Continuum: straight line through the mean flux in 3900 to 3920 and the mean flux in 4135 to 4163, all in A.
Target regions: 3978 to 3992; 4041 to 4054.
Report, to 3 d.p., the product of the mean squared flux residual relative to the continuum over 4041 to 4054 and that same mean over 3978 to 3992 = 0.012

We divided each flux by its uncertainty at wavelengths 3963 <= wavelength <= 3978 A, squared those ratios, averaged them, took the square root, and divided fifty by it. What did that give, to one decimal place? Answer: 1.9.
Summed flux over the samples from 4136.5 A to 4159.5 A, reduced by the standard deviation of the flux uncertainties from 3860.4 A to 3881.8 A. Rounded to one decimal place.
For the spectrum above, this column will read 60.7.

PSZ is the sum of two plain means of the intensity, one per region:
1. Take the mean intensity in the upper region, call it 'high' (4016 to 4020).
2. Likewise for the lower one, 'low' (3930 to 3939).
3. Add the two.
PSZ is 10.6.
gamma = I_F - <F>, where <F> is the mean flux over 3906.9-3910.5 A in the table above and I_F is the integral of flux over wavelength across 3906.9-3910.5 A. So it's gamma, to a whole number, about 15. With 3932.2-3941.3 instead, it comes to 45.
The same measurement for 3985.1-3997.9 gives 64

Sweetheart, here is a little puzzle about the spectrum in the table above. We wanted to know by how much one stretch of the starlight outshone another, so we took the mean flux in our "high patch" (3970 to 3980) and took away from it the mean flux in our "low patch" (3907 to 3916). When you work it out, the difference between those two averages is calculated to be -0.62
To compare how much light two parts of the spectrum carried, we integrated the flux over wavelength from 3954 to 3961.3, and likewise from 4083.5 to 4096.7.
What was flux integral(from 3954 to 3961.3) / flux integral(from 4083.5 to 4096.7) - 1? -0.43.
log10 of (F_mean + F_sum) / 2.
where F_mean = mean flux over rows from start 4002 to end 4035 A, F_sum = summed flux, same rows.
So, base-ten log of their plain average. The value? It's 1.681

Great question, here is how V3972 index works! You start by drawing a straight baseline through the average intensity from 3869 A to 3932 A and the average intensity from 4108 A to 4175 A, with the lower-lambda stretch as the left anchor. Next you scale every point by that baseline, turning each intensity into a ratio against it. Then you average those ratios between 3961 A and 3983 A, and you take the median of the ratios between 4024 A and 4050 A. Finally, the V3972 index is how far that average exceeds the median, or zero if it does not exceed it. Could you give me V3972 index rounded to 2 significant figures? 0.023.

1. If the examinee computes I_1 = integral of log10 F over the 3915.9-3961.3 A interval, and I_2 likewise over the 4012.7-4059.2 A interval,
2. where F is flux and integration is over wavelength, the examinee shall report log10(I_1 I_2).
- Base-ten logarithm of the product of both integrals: 3.05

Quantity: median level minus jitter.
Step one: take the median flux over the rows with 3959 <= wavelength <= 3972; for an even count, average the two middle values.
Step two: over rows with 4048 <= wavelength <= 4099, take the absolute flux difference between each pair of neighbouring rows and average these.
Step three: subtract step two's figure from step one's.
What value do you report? 5.0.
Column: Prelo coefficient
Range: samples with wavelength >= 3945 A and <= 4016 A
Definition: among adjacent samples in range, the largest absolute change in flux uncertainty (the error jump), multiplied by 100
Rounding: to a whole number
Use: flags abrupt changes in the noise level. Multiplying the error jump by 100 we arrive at 16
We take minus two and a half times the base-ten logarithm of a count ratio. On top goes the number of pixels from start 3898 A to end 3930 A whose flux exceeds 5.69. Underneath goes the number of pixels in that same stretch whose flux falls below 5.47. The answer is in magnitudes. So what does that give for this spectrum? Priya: -2.8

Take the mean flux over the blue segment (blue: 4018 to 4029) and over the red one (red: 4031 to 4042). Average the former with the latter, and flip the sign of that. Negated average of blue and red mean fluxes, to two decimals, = -4.98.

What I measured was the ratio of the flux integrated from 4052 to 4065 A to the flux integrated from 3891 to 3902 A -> 1.0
